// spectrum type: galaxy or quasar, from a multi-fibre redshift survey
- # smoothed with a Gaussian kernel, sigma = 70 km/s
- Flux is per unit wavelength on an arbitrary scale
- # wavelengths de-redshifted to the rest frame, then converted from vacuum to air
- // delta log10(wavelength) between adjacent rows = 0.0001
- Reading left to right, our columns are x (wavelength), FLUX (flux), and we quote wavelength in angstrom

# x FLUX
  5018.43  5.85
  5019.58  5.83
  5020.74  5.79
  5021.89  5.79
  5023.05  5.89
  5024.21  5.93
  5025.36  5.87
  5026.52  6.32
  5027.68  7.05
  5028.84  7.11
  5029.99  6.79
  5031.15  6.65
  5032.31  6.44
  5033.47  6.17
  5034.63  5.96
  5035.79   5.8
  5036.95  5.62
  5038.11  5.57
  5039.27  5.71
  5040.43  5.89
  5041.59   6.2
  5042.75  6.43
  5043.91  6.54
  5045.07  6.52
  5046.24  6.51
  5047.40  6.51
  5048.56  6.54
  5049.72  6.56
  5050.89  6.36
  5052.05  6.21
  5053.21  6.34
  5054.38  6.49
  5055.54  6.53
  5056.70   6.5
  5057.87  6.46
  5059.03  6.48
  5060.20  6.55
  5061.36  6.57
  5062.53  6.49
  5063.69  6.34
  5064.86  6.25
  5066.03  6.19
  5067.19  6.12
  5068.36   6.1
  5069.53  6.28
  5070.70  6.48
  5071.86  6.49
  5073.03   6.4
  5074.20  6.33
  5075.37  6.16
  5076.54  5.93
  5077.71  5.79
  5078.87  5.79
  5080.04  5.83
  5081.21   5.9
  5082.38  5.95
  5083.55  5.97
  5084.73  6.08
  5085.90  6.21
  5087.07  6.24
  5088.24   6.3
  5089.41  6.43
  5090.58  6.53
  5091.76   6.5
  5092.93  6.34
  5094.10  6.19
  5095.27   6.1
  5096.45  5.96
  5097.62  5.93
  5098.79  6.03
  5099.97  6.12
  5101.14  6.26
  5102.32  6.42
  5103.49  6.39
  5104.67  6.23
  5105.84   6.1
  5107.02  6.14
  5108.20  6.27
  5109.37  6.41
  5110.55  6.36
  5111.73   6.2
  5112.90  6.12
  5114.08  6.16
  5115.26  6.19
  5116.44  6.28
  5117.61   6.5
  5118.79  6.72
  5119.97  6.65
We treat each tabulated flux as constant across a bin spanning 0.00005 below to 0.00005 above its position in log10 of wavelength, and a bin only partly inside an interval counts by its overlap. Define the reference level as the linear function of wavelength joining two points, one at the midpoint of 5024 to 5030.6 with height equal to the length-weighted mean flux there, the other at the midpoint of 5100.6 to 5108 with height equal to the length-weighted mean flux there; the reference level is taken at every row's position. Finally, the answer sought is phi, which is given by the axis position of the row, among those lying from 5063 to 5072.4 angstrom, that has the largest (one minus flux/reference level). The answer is 5068.36 angstrom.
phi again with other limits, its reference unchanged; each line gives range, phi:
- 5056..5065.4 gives 5064.86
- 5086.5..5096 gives 5095.27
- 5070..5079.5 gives 5077.71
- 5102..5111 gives 5105.84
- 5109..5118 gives 5112.90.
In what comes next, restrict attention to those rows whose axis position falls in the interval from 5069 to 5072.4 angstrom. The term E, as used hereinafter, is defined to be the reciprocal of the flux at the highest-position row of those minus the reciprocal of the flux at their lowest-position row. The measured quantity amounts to -0.005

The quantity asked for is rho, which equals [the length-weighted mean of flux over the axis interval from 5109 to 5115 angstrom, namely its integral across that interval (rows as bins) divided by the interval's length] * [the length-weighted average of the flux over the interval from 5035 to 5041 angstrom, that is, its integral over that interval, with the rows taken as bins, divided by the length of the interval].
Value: 35.7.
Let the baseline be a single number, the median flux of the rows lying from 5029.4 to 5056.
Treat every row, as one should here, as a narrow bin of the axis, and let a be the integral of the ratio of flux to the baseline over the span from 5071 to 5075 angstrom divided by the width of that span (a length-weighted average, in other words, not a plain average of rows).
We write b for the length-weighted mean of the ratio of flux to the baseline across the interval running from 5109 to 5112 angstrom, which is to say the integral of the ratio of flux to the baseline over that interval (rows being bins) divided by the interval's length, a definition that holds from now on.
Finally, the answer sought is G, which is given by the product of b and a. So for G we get 0.978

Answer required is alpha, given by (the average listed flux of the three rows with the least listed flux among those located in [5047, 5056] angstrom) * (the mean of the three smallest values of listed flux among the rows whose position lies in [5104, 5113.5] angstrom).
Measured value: 38.6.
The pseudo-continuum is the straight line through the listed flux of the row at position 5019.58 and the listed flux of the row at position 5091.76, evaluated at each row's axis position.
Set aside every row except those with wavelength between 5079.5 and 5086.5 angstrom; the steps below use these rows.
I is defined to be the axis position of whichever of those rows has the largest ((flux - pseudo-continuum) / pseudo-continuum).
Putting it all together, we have 5085.90 angstrom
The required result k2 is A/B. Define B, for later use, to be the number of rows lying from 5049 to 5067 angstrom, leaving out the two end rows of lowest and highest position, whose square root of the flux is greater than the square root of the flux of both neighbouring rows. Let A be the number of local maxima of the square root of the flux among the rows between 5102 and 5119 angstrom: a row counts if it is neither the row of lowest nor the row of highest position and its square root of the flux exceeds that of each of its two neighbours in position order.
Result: 0.5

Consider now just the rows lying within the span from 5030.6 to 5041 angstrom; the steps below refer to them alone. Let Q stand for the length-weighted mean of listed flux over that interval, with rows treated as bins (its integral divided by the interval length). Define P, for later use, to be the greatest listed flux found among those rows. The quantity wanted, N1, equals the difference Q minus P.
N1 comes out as -0.68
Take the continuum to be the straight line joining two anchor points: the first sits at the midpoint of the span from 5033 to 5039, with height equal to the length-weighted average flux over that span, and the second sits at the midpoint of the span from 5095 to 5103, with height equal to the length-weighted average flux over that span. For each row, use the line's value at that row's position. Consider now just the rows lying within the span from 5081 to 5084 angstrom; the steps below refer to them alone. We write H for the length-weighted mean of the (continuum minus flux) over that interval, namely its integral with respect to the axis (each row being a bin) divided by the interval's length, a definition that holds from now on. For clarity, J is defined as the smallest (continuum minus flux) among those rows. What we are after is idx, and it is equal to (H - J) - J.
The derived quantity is -0.1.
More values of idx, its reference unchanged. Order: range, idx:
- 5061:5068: 0.9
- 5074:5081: 0.7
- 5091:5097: 0.7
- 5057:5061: 0.7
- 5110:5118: 0.5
